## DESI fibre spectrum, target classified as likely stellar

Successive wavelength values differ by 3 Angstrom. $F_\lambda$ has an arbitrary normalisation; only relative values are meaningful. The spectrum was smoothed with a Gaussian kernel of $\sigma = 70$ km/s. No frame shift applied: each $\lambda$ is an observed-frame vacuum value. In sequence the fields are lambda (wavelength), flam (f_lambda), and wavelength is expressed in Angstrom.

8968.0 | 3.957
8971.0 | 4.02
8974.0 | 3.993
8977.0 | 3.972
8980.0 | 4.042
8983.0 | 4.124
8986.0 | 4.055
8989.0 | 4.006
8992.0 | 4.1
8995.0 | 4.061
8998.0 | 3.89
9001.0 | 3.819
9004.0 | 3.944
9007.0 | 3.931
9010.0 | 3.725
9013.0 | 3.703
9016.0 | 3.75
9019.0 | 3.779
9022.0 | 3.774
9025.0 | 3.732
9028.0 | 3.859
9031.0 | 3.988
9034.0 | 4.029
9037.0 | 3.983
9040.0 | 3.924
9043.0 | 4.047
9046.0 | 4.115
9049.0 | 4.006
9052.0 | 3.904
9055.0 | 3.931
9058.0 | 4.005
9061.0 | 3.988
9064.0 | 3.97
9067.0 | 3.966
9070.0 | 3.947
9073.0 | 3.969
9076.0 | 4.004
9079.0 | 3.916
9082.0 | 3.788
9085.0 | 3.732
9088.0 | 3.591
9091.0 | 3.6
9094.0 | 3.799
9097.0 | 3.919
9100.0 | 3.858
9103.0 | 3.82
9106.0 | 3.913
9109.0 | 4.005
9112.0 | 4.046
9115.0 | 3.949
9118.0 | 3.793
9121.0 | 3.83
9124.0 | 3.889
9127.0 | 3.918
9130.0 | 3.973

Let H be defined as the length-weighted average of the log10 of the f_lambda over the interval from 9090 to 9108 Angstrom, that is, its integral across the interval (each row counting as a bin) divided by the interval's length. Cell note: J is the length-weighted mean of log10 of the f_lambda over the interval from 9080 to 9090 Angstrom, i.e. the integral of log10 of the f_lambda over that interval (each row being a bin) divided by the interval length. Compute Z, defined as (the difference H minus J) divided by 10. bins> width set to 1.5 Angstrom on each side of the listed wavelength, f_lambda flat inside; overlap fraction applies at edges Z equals 0.001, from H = 0.583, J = 0.569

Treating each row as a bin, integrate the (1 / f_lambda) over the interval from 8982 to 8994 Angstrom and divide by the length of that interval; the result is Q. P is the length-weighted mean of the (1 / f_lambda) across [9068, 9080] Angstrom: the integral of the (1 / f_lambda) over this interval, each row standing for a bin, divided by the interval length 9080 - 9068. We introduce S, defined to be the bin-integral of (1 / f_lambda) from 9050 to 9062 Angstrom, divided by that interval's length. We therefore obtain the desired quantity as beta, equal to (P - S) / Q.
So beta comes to 0.00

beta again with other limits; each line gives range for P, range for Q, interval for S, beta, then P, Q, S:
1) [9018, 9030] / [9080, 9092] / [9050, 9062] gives 0.04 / 0.264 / 0.271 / 0.253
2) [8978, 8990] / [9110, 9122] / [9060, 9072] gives -0.02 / 0.247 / 0.256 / 0.252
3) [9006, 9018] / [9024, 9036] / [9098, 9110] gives 0.03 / 0.265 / 0.256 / 0.257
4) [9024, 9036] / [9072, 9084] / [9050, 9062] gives 0.01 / 0.256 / 0.256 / 0.253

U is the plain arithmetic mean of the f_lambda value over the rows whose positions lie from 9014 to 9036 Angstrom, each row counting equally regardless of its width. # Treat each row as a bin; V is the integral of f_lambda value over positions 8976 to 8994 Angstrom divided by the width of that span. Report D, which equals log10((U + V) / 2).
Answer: 0.596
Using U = 3.84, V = 4.05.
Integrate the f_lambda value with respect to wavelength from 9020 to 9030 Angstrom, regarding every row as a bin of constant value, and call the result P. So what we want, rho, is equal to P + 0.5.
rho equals 38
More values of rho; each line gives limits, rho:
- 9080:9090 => 38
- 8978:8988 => 41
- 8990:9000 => 41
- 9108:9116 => 33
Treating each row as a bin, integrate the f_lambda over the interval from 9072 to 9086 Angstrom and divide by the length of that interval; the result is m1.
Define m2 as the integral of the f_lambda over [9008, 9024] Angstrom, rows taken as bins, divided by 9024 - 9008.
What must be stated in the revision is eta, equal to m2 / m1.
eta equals 0.97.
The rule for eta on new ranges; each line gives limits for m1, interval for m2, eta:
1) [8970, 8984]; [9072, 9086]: 0.96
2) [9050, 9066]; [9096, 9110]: 0.98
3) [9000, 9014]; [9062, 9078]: 1.04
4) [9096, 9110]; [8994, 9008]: 1.01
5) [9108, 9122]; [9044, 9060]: 1.02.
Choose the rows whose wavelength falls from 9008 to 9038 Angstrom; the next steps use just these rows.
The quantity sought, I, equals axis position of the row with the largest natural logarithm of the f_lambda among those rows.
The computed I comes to 9034.0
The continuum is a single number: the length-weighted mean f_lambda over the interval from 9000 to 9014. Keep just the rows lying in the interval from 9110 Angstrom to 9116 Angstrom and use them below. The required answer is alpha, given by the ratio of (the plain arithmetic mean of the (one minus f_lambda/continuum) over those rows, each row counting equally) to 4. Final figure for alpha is -0.011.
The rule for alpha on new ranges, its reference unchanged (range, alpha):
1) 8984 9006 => -0.010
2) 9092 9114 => -0.005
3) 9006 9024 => 0.003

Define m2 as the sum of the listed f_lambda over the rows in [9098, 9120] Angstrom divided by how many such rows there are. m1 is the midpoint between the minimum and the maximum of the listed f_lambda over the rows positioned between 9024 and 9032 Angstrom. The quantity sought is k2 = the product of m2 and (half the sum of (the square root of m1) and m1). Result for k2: 11.39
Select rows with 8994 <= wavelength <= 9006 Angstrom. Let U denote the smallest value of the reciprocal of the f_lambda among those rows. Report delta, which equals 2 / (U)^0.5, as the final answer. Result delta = 4.03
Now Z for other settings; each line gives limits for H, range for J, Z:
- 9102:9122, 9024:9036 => 0.000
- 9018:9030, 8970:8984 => -0.003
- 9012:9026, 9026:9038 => -0.002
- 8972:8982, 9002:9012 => 0.002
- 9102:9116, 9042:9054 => -0.001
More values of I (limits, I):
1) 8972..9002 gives 8983.0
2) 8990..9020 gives 8992.0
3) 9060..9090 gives 9076.0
